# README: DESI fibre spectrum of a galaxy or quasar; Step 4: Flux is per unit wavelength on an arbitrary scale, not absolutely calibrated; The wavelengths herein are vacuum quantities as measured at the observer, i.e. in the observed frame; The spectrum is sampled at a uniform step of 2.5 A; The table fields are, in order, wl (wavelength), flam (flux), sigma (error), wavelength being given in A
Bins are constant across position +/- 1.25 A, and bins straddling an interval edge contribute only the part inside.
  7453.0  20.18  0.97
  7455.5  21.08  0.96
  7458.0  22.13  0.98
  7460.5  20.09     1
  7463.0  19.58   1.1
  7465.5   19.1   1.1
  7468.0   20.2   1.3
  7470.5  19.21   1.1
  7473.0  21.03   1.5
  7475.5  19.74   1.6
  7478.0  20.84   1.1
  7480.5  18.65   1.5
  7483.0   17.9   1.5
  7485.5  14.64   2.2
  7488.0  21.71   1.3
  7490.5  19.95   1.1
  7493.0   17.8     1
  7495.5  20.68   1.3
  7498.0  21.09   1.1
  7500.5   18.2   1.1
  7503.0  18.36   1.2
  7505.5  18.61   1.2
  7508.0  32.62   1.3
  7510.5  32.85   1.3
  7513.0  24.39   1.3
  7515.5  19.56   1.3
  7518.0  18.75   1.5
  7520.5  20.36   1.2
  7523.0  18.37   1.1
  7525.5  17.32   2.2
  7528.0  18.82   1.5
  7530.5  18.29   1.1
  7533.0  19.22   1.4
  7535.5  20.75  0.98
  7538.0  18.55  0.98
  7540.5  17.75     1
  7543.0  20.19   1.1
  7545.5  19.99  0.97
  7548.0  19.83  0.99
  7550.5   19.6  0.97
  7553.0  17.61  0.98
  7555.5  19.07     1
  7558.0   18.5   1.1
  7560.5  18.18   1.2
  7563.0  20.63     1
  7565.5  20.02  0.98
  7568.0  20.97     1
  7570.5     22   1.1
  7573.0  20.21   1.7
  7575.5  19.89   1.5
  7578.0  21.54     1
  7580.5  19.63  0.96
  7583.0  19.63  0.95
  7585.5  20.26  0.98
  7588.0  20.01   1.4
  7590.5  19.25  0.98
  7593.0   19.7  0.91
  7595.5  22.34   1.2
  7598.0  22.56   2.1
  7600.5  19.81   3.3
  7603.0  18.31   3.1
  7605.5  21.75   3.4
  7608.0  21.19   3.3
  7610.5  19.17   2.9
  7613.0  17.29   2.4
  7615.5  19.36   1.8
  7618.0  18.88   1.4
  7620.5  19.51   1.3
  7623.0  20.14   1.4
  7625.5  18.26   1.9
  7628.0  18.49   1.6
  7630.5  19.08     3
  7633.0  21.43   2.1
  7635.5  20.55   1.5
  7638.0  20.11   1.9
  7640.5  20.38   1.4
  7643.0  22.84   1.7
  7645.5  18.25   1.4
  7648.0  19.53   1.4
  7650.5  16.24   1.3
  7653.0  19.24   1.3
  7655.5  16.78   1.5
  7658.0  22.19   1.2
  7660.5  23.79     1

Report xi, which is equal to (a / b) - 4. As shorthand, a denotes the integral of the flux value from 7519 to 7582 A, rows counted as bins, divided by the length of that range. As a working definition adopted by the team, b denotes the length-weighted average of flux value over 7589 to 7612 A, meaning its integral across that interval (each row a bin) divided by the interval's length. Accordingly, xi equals -3.05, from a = 19.5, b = 20.4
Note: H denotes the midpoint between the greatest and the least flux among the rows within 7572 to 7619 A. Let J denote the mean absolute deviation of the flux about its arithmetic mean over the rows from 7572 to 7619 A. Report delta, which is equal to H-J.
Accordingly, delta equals 18.9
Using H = 19.9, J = 1.01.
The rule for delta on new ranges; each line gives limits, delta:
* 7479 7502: 16.5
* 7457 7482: 19.6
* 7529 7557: 18.3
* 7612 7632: 18.1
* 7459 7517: 21.2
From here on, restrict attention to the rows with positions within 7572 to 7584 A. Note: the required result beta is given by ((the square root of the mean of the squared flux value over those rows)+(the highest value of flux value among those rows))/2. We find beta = 20.9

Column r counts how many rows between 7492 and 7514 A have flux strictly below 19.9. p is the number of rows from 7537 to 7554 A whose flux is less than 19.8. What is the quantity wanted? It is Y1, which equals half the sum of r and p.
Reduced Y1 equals 4.0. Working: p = 4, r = 4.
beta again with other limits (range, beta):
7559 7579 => 21.2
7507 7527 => 28.3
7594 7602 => 22.1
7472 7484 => 20.3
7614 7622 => 19.4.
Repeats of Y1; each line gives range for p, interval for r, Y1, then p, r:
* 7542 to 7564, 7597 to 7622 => 6.0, 5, 7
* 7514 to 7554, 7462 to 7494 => 9.5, 11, 8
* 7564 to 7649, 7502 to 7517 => 9.0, 15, 3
